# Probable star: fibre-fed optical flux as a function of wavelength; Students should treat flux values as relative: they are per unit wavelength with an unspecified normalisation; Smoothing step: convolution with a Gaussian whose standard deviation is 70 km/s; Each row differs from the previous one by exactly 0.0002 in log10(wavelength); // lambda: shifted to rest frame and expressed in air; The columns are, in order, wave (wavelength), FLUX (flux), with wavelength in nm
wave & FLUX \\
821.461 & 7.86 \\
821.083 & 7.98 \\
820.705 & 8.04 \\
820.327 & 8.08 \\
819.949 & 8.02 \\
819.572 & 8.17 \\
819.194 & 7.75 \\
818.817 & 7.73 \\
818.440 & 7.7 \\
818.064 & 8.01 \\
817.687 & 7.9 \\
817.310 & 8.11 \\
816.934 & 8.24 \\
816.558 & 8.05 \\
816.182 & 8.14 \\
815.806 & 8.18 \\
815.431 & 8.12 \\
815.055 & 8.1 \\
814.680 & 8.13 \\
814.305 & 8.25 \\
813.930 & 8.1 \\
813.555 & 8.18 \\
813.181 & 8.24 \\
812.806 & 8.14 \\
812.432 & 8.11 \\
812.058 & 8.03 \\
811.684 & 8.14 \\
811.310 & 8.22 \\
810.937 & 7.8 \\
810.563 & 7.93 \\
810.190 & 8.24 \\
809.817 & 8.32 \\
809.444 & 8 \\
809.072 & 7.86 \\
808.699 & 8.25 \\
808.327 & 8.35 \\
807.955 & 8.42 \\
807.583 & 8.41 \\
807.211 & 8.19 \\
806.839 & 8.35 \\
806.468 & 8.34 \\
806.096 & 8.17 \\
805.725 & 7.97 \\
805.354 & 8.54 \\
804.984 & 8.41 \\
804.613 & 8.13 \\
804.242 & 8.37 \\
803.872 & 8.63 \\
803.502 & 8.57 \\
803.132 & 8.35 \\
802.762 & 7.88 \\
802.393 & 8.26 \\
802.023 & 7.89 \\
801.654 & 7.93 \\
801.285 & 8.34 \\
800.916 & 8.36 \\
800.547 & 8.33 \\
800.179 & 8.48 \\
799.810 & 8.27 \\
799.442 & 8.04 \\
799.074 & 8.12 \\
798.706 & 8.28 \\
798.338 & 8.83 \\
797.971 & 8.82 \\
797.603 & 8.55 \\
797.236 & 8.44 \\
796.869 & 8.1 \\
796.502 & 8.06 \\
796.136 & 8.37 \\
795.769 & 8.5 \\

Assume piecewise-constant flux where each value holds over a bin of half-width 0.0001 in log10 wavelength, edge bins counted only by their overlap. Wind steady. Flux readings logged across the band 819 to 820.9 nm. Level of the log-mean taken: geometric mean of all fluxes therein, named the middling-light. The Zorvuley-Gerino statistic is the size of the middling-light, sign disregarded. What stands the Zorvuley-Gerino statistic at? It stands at 8.0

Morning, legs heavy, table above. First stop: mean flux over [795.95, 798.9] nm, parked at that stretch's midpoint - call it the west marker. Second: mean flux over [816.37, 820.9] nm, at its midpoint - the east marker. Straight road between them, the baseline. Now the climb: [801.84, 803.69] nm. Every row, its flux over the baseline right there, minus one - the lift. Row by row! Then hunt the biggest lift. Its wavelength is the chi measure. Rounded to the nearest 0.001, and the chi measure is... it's 803.502 nm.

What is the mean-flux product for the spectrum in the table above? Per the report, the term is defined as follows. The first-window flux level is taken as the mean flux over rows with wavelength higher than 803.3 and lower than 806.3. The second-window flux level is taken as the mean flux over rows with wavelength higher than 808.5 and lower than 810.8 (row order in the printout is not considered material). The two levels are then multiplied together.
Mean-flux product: 67.6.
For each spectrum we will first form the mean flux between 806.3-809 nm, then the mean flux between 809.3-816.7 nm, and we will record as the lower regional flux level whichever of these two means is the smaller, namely 8.12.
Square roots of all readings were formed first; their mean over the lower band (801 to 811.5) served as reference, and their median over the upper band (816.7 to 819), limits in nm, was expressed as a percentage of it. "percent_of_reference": 98.4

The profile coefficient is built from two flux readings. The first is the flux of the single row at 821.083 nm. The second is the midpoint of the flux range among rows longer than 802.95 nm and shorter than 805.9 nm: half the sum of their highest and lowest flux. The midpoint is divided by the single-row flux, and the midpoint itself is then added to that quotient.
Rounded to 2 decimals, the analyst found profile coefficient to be 9.34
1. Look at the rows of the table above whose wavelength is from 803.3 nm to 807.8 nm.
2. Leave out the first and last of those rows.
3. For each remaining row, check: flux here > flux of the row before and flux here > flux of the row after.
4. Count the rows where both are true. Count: 3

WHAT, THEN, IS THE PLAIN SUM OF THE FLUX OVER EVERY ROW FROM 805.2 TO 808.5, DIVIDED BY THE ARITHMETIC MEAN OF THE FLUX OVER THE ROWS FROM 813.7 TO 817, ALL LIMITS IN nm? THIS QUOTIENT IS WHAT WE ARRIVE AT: 9.18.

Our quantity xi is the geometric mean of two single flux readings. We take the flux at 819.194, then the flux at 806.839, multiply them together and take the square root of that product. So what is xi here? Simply 8.04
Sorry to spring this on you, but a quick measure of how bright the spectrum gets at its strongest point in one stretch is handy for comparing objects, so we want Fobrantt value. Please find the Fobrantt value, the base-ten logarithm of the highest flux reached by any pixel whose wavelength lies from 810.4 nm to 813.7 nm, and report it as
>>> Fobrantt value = 0.916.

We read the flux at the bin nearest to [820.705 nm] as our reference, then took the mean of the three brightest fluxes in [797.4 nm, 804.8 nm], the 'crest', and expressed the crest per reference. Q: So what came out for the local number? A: 1.09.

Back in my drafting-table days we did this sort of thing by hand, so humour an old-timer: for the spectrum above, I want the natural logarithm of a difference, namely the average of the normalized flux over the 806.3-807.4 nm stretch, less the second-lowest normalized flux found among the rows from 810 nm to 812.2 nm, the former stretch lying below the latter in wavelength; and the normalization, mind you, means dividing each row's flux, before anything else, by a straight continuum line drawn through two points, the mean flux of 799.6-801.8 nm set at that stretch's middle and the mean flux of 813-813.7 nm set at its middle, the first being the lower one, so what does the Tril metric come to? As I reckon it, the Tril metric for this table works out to -3.18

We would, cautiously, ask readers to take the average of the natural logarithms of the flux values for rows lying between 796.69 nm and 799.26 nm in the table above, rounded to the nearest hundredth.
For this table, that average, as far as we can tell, 2.13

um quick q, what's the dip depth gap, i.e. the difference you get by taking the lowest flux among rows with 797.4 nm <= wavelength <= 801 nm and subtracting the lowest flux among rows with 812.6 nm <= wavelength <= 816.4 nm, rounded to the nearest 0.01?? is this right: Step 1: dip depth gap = -0.06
